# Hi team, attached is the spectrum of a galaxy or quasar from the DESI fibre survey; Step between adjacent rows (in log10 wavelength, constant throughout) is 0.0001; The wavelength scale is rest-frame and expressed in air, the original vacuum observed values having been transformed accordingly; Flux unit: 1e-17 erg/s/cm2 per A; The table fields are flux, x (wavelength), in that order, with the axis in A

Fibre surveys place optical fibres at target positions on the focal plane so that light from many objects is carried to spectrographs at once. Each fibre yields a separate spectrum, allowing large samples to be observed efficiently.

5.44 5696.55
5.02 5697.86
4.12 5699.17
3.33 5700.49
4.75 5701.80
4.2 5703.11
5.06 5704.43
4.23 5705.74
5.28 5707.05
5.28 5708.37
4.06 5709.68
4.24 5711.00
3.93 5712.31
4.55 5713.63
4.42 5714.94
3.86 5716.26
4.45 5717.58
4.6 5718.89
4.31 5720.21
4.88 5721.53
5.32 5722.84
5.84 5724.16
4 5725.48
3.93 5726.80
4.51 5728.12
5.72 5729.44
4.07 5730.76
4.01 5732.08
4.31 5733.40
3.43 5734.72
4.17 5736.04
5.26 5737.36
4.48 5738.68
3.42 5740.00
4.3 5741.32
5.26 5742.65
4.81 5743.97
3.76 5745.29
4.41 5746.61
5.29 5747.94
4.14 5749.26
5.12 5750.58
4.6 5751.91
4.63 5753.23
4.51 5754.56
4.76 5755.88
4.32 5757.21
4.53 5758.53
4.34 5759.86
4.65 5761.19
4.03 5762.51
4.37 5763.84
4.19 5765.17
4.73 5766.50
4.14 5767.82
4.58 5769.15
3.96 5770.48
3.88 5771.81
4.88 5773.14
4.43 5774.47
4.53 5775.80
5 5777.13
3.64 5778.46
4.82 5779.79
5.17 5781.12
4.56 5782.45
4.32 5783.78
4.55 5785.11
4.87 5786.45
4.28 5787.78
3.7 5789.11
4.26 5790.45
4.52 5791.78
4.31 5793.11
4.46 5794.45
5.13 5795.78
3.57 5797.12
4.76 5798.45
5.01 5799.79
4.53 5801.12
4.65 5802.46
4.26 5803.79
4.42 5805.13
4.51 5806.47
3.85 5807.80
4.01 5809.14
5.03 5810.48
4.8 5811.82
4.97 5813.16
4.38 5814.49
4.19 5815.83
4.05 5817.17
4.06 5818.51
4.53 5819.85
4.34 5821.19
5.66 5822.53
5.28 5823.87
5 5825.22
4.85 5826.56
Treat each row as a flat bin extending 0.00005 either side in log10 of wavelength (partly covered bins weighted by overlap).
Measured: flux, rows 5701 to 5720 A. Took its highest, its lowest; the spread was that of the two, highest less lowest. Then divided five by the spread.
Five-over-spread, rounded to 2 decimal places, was 3.52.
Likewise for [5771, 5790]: 3.27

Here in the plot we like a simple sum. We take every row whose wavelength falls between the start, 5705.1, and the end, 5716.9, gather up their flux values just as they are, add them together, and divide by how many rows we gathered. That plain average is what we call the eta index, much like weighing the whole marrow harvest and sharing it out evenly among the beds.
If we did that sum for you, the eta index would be 4.43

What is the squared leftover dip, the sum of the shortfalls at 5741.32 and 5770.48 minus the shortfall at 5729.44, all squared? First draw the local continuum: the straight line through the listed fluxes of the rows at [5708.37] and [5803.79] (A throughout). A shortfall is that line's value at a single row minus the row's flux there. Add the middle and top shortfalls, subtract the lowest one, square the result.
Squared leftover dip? 3.8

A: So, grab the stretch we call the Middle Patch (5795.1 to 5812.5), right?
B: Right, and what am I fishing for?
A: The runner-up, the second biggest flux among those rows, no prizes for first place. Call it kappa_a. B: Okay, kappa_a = 5.03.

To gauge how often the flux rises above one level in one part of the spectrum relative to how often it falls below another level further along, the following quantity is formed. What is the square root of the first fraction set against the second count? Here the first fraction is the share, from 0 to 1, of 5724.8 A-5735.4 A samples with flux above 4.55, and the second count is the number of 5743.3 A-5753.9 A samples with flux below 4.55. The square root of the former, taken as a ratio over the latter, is 0.12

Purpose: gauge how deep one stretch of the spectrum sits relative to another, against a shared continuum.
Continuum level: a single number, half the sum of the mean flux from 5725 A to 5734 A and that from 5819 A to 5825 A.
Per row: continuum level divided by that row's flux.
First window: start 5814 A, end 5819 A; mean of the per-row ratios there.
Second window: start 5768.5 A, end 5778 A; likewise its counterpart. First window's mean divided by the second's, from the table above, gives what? 1.06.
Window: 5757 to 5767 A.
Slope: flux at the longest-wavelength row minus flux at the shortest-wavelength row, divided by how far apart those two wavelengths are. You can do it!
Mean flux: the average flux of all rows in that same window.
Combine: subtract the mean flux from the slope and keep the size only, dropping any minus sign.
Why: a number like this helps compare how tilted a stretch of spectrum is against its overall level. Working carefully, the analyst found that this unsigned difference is 4.35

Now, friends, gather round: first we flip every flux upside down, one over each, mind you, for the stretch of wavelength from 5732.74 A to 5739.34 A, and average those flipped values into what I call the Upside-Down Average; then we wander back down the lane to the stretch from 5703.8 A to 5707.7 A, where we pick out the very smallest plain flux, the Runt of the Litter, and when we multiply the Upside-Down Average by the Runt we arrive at 1.00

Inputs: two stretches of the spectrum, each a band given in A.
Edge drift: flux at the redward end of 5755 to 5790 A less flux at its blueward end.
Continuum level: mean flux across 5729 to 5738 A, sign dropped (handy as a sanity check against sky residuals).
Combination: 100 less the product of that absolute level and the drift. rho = 105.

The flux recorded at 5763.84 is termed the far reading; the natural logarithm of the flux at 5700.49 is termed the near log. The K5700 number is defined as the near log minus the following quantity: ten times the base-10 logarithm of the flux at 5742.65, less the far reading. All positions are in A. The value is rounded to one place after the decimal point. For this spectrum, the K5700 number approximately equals -1.6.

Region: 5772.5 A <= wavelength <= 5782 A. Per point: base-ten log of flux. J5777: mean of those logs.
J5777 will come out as 0.664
